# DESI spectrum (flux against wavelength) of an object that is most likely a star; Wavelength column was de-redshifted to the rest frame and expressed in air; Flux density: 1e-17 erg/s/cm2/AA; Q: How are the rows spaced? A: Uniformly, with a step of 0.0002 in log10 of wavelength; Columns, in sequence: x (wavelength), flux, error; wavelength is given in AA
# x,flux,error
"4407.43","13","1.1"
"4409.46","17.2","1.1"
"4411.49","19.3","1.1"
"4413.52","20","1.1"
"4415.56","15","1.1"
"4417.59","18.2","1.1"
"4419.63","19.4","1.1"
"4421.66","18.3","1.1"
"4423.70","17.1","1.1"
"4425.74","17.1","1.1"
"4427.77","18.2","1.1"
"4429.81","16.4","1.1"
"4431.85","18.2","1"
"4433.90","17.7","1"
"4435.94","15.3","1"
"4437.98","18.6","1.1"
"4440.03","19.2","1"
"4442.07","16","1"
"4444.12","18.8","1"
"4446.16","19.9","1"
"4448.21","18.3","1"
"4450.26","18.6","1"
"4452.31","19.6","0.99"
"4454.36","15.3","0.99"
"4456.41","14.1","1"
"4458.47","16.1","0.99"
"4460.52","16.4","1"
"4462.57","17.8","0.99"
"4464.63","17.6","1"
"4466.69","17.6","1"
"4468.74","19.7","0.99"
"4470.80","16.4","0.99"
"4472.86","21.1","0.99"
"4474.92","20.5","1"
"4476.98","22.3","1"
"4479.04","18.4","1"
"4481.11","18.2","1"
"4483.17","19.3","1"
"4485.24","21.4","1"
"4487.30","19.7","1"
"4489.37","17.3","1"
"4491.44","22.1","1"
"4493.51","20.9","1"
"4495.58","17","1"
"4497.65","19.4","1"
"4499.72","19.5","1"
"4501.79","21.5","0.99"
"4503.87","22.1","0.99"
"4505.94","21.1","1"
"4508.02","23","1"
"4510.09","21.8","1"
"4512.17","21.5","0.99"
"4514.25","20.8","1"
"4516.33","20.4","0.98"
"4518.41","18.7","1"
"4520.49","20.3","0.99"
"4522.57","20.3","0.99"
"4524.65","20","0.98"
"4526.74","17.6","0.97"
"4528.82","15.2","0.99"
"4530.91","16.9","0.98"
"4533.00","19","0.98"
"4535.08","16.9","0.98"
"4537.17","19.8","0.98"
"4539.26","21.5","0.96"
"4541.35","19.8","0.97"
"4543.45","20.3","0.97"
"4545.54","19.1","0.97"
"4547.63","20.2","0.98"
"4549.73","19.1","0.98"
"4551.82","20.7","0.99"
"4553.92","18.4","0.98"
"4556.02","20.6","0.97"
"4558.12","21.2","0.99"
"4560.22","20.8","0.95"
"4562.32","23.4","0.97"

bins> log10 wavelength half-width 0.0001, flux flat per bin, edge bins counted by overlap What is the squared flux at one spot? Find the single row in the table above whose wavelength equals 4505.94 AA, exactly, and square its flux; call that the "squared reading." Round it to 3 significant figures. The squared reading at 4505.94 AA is 445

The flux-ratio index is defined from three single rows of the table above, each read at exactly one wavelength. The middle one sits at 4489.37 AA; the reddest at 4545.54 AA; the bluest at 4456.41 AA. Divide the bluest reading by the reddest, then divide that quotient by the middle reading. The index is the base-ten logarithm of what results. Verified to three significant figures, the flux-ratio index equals -1.37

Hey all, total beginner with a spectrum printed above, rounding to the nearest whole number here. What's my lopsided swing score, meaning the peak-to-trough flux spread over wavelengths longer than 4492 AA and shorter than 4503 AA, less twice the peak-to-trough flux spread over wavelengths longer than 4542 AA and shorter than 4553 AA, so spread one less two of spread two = 1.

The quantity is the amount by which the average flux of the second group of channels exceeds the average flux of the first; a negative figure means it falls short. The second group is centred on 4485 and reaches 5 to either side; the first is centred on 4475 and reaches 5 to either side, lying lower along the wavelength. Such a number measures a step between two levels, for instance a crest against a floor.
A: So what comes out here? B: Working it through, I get -0.6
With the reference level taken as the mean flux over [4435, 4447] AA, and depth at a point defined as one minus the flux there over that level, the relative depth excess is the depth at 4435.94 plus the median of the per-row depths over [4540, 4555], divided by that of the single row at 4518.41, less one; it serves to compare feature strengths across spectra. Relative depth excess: -2.1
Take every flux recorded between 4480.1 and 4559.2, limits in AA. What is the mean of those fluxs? 19.8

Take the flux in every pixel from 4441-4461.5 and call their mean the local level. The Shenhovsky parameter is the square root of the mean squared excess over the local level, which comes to 1.9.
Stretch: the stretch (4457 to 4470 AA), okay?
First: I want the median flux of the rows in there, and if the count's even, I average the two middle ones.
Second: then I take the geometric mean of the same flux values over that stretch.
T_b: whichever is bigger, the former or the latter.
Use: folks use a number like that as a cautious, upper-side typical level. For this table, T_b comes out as 17.6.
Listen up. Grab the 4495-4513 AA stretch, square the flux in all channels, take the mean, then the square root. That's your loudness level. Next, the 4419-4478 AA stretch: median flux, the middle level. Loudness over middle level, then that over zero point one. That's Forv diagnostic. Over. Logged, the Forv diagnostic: 11.4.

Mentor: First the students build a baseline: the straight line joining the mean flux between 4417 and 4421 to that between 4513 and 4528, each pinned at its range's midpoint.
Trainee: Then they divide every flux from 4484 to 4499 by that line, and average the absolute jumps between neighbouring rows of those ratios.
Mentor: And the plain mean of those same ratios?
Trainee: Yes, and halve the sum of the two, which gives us 0.58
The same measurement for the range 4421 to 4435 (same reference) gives 0.49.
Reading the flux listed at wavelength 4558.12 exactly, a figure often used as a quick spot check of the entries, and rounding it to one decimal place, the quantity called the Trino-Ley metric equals 21.2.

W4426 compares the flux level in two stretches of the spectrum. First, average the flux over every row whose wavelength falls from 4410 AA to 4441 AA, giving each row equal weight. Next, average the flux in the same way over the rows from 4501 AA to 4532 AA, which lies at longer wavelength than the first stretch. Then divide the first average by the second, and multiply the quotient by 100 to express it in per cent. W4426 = 89.0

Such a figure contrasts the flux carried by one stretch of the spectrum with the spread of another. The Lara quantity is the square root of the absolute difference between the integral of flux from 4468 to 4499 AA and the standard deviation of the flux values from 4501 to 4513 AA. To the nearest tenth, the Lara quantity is 24.6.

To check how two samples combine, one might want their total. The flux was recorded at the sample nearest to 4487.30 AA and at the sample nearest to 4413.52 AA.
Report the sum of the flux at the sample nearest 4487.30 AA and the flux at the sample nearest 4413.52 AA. 39.7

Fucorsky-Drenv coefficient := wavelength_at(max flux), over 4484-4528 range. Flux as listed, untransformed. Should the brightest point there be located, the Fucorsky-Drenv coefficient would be 4508.02 AA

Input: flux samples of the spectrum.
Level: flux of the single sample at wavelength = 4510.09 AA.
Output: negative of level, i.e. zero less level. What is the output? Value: -21.8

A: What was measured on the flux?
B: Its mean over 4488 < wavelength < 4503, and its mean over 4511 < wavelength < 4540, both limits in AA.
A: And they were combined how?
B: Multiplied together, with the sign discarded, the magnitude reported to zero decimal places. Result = 378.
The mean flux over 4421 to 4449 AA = 17.8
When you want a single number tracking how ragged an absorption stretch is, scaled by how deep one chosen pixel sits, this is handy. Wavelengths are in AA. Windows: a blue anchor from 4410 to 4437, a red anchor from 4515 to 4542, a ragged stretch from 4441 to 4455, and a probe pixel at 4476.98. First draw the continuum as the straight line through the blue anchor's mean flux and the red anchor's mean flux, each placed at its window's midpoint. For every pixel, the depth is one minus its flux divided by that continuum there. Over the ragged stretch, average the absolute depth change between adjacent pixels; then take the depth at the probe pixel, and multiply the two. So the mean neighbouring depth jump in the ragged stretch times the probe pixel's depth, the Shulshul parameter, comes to -0.022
